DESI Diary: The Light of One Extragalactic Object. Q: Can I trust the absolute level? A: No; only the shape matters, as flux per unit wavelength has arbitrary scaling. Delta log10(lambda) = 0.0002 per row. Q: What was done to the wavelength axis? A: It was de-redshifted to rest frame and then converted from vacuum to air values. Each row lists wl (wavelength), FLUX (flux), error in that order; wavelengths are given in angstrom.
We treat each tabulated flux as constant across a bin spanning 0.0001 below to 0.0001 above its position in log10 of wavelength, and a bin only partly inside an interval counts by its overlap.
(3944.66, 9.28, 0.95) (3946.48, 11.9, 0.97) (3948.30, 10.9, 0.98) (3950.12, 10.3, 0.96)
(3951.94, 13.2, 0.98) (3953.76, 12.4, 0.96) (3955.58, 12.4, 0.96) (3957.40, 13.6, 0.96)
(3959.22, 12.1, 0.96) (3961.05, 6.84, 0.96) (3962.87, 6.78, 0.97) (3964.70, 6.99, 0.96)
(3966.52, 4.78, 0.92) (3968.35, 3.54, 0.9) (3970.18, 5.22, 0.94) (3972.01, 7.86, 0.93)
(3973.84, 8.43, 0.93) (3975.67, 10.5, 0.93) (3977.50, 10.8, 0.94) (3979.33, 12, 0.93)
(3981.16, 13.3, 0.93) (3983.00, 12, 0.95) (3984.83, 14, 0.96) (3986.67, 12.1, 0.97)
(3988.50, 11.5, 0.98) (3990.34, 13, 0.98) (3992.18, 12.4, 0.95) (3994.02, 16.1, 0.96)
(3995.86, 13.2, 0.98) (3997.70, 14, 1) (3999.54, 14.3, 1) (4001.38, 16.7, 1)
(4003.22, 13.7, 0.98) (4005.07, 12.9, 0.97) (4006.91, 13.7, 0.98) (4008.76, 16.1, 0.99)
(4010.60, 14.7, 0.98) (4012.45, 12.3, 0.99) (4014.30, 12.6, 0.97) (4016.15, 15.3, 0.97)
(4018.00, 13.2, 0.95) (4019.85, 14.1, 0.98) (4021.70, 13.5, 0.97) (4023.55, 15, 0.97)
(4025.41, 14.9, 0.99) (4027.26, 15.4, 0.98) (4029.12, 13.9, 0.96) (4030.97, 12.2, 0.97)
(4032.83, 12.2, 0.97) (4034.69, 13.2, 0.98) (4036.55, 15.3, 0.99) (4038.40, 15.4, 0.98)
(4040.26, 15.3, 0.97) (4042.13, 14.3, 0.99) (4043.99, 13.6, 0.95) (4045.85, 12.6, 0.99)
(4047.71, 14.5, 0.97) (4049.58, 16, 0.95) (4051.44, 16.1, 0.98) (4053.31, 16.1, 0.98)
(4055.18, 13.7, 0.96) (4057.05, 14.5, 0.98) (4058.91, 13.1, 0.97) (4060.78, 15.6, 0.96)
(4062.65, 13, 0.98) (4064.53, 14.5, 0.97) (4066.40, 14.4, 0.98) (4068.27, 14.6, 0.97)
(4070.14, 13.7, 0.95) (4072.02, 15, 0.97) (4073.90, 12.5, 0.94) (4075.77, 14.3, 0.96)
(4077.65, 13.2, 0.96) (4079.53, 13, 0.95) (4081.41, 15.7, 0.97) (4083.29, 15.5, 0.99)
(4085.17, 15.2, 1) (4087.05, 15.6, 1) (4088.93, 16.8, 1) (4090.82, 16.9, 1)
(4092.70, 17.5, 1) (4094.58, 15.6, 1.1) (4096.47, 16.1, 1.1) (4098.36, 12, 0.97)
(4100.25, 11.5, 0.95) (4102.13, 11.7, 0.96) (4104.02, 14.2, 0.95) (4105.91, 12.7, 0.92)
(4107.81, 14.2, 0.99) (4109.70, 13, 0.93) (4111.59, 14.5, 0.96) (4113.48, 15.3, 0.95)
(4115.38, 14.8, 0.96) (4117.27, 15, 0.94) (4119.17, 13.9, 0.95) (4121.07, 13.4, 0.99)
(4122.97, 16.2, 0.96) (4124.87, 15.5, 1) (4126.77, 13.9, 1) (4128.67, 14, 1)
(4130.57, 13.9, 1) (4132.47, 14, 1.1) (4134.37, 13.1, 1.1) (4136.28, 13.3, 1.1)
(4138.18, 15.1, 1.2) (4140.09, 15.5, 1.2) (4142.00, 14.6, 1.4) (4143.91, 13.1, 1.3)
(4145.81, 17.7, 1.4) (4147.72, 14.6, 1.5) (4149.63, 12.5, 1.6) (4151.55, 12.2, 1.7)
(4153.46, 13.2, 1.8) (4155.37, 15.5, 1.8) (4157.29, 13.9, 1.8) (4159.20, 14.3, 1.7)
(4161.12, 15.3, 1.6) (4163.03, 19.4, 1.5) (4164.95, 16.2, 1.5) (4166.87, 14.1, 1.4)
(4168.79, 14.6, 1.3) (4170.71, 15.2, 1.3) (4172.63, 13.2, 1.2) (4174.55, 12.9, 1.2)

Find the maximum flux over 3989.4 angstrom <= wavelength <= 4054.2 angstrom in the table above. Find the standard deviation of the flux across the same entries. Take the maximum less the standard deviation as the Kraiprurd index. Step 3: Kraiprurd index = 15.4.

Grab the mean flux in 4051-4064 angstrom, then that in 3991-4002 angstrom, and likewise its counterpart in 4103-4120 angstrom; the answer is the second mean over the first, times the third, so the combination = 14.0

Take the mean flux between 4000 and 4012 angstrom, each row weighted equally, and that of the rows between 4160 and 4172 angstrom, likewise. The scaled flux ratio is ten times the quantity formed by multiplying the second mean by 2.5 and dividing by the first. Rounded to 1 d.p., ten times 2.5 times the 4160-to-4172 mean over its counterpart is 27.0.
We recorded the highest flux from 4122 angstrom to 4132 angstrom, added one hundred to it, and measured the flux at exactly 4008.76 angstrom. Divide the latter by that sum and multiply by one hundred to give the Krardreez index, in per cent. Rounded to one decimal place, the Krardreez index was 13.9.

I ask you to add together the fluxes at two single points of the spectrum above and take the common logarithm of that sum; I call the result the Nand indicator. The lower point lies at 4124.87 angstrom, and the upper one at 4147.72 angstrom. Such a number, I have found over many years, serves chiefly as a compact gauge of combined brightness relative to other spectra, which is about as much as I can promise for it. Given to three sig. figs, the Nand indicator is 1.48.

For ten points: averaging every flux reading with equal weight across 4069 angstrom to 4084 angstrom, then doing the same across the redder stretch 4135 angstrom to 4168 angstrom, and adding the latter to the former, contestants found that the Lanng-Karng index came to 28.8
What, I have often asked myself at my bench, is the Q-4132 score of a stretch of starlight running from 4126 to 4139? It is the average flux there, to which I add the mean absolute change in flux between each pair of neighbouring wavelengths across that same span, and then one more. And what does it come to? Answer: 15.4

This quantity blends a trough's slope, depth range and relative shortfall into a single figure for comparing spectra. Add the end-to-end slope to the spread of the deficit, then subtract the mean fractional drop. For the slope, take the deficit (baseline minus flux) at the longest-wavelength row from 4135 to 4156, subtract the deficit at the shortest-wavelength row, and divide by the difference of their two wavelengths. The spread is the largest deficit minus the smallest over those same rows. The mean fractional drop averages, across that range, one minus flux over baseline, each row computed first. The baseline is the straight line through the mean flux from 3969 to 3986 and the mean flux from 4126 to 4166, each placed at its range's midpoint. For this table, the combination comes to 5.5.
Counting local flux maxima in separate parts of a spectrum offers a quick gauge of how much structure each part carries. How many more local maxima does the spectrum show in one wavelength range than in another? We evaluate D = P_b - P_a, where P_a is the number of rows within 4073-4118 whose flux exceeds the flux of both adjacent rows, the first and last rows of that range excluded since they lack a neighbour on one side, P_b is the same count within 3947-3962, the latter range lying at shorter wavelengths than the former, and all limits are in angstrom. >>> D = -5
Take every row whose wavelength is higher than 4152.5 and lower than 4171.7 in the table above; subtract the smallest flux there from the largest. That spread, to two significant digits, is 6.2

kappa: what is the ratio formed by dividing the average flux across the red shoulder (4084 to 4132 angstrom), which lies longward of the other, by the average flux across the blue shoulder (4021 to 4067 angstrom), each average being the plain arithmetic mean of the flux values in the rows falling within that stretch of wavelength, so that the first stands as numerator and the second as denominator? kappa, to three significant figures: 1.01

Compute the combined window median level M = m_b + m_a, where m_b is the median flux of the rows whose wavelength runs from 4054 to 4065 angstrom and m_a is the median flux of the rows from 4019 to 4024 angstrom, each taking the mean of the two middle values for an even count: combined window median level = 28.2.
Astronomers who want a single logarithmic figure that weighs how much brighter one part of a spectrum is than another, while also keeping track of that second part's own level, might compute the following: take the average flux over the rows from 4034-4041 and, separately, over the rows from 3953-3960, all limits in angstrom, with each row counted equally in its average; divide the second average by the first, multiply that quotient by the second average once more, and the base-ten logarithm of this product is 1.03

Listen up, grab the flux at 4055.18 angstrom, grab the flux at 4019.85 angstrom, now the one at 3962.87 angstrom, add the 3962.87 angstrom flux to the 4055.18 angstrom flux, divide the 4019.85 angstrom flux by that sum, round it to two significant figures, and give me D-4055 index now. 0.69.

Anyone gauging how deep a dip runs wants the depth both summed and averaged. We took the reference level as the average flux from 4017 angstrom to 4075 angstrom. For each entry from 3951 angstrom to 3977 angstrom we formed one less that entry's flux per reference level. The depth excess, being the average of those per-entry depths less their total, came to -4.9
